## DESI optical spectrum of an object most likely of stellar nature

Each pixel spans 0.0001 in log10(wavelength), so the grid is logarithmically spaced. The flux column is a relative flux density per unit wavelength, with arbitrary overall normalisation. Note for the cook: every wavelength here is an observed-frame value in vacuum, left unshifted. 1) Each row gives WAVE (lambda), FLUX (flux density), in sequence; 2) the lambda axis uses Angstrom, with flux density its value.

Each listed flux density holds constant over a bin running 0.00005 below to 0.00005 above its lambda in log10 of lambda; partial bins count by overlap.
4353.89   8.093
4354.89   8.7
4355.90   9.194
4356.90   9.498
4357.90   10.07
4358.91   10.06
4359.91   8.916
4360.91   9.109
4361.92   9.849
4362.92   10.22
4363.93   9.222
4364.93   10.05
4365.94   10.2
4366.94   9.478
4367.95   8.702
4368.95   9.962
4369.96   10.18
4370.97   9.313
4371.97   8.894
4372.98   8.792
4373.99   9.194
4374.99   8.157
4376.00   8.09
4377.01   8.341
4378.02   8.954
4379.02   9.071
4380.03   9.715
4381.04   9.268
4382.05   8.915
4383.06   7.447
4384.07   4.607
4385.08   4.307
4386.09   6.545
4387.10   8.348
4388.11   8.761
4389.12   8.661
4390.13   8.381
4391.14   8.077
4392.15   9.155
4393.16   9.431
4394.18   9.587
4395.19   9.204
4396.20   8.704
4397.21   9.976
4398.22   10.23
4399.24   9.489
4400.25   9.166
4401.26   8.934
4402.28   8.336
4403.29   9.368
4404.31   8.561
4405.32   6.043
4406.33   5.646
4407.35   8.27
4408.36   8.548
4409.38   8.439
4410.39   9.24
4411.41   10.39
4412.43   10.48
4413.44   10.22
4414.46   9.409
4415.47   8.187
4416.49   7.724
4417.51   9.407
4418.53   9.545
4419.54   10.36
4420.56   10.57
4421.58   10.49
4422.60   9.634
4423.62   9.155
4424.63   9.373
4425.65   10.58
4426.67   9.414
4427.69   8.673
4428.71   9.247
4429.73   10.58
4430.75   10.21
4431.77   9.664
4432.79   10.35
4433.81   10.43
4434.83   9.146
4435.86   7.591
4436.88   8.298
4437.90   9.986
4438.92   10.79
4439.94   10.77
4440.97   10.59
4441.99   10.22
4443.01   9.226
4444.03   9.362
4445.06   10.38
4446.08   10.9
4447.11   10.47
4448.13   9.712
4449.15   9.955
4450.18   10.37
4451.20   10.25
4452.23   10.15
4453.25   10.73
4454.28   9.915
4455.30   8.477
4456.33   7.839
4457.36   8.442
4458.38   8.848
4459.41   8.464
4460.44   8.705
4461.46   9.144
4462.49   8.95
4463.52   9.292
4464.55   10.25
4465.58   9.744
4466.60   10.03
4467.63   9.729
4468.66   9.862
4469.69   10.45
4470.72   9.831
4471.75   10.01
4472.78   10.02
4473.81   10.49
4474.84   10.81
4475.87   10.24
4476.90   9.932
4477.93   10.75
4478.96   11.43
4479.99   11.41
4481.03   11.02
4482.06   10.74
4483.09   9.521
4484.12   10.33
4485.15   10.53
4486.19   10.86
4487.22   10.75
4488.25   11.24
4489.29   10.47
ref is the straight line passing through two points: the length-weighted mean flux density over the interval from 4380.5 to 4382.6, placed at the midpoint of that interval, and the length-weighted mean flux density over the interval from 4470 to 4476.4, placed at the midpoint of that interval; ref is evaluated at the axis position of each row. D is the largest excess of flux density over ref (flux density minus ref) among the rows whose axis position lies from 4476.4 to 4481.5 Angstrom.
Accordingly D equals 1.1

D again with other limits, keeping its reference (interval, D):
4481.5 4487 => 0.5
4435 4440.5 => 1.0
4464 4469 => 0.1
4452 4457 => 0.7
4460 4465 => 0.1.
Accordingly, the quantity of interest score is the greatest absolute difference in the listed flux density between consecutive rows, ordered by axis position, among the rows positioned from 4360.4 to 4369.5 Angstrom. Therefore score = 1.26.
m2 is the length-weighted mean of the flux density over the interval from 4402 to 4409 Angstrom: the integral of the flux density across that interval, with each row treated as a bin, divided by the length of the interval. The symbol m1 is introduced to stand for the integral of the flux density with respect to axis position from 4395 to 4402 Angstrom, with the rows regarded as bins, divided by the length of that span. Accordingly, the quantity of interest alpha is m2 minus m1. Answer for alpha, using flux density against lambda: -1.5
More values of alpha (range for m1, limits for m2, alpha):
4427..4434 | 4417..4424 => 0.0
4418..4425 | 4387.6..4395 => -1.0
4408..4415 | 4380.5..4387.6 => -2.5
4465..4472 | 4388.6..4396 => -1.0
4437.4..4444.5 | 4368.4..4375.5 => -0.9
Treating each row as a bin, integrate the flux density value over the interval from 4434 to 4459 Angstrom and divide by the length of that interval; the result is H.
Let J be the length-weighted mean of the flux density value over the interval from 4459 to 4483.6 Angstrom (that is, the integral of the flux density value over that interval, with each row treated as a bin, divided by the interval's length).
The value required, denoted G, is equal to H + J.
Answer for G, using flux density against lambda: 19.7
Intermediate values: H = 9.69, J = 10.0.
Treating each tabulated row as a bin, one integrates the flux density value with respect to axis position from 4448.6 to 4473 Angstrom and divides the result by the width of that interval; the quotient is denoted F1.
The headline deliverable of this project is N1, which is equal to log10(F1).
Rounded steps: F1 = 9.6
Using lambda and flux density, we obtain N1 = 0.980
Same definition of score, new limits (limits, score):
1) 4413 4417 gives 1.22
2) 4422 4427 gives 1.21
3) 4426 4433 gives 1.33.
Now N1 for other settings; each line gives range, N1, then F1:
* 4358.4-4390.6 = 0.941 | 8.7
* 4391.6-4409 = 0.941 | 8.7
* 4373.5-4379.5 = 0.937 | 8.6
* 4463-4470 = 0.995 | 9.9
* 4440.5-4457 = 0.995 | 9.9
